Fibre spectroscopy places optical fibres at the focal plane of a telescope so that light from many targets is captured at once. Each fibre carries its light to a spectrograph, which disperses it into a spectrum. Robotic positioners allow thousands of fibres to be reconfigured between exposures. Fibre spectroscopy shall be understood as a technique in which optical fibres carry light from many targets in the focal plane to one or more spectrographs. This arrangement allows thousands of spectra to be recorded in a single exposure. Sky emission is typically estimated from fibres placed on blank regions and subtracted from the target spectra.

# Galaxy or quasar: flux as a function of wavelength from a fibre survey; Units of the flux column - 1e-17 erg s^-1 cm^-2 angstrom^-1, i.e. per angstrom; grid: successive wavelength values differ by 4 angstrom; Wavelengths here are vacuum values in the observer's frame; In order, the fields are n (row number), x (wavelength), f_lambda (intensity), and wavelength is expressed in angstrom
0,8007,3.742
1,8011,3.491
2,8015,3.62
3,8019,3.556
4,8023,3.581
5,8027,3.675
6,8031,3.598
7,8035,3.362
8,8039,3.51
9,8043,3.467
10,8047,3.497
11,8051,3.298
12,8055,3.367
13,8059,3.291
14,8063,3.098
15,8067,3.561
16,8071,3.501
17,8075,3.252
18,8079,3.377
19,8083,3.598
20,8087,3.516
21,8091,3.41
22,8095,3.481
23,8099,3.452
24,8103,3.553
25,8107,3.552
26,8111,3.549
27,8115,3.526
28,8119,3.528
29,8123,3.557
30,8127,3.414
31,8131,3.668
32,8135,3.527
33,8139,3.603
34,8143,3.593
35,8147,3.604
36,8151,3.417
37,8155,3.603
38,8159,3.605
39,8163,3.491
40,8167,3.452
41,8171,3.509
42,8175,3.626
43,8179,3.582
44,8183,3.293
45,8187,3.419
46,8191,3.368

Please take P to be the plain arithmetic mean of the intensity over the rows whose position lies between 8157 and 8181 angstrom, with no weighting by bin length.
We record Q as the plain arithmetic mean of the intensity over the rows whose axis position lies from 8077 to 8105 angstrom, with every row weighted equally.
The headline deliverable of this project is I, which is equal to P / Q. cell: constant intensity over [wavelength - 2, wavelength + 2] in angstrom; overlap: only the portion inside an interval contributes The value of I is 1.02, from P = 3.54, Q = 3.48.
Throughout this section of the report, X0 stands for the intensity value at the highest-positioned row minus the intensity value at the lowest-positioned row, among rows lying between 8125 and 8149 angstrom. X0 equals 0.19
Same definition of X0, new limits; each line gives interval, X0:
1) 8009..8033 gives 0.11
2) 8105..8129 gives -0.14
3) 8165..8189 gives -0.03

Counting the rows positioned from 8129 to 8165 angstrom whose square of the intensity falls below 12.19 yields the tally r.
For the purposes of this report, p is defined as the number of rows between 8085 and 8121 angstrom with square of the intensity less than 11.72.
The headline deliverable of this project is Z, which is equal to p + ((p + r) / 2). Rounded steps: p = 1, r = 2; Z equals 2.5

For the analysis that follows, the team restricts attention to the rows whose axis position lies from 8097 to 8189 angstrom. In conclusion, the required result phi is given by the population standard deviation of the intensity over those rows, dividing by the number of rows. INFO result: 0.085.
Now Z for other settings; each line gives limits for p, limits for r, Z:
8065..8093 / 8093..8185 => 8.0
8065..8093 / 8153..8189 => 6.5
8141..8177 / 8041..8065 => 4.0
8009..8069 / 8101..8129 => 8.0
